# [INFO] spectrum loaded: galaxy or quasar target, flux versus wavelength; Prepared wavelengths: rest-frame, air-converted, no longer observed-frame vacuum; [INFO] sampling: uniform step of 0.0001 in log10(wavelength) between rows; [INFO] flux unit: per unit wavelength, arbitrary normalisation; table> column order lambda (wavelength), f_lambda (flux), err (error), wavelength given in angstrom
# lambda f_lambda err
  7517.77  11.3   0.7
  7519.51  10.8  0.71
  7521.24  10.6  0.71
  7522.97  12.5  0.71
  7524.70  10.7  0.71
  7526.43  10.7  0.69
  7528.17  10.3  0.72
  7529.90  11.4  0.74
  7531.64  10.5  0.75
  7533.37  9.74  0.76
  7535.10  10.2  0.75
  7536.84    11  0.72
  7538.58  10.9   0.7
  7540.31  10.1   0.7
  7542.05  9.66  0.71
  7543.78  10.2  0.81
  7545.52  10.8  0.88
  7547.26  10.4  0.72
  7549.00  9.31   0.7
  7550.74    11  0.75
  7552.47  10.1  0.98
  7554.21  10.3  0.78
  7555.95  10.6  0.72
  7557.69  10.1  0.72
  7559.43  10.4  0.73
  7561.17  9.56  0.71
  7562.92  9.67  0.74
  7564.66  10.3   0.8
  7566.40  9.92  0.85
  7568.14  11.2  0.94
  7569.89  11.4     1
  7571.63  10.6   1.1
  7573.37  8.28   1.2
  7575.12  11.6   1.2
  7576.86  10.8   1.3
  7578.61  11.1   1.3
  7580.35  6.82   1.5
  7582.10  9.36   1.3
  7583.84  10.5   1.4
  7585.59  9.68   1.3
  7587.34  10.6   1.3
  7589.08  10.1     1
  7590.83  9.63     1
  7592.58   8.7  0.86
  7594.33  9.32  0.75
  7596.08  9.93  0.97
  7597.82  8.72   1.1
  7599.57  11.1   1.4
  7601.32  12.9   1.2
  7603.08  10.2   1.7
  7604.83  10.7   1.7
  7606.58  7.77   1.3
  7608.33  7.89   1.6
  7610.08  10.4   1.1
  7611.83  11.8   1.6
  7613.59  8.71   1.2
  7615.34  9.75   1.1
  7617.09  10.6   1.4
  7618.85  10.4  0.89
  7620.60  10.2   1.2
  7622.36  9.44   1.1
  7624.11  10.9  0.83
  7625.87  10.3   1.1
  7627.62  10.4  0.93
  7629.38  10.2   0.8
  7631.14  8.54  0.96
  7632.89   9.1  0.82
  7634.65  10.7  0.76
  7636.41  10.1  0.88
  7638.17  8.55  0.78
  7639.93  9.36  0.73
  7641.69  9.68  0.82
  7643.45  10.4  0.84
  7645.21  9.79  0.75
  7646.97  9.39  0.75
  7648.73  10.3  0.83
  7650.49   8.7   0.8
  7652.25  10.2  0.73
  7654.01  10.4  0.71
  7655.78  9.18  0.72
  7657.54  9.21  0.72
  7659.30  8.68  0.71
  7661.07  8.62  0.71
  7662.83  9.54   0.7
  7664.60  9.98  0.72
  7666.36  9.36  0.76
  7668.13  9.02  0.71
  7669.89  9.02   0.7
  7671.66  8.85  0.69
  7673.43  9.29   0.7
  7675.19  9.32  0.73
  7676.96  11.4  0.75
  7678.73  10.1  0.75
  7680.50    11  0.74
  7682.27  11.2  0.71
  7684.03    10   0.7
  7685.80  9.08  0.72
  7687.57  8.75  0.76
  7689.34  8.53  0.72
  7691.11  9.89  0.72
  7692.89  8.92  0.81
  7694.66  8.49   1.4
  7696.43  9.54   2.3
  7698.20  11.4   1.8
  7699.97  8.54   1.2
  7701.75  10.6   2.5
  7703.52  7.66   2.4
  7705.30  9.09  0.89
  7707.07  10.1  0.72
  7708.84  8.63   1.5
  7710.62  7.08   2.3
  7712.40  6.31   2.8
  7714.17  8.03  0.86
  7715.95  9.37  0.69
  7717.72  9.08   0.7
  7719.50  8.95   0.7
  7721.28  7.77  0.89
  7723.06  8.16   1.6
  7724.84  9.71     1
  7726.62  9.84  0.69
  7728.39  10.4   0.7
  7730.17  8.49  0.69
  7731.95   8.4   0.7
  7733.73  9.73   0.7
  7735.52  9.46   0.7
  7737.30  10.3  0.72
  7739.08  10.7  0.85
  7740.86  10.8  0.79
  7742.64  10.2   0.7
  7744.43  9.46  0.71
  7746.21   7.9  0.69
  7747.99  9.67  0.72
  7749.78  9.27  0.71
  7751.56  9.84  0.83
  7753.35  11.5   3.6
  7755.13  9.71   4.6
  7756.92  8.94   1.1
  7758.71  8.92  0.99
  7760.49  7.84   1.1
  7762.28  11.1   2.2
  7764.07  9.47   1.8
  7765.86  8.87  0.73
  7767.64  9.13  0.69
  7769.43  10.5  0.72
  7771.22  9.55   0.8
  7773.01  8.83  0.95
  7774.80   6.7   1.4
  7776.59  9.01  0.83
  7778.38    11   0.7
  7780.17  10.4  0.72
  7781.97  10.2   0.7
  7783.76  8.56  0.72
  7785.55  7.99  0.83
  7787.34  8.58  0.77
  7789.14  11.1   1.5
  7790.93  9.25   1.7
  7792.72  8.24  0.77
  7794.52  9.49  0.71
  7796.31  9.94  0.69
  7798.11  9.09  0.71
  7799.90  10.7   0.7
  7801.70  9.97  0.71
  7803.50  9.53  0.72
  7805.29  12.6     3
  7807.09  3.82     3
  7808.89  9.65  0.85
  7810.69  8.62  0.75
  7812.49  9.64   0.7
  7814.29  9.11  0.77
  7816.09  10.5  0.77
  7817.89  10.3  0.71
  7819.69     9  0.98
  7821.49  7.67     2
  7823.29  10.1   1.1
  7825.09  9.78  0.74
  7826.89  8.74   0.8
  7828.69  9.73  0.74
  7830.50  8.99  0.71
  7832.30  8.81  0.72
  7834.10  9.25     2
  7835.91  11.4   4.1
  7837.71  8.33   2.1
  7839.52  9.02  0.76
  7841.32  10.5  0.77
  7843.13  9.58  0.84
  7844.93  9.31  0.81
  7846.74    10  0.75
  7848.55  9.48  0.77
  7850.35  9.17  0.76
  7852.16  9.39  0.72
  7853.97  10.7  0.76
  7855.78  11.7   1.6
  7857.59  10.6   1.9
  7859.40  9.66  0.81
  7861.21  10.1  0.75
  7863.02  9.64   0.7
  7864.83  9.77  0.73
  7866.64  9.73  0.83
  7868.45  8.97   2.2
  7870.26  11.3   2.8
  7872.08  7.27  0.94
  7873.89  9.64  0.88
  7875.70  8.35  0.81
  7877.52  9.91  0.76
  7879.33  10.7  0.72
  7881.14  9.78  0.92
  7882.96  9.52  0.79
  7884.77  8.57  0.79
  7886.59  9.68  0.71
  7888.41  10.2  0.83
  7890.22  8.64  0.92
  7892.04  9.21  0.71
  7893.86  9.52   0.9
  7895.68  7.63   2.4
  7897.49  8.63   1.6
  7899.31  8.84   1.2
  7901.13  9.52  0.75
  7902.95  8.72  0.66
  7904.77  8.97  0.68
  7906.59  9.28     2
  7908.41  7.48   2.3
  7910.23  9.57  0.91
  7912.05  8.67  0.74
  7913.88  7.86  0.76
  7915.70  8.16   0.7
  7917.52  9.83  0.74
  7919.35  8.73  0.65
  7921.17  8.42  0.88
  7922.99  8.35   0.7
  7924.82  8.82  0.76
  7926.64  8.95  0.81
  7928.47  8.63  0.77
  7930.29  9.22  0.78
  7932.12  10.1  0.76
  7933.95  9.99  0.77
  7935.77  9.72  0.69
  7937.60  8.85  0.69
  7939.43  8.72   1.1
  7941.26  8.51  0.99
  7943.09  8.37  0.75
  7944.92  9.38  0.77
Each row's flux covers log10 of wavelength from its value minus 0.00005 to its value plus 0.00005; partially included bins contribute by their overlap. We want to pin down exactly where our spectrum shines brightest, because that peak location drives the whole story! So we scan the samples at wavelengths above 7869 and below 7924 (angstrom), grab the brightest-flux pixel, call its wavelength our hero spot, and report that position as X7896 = 7870.26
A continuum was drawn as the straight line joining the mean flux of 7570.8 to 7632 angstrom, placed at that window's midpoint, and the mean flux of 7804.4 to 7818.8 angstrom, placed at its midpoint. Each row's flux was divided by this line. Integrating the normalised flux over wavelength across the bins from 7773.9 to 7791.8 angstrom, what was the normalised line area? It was 17.7 angstrom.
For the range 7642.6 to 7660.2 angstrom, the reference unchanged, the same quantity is 17.3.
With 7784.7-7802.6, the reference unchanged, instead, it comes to 18.1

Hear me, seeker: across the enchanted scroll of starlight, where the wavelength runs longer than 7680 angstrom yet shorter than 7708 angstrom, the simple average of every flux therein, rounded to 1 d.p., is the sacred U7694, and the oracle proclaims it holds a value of 9.5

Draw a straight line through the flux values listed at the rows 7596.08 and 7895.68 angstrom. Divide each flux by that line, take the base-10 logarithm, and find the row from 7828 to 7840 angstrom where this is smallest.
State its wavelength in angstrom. 7837.71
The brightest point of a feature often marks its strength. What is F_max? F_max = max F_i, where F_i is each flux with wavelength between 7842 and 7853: 10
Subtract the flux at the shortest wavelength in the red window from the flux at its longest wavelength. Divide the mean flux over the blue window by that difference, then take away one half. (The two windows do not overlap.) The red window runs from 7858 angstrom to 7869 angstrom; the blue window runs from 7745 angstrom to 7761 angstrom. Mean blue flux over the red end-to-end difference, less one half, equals -14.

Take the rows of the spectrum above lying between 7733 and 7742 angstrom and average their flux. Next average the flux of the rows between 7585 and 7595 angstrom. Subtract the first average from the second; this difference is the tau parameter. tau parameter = -0.5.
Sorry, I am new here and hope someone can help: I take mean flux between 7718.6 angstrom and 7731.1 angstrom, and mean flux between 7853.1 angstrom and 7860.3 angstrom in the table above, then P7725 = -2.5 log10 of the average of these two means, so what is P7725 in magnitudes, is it -2.48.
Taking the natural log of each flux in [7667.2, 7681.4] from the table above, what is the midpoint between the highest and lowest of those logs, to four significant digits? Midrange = 2.307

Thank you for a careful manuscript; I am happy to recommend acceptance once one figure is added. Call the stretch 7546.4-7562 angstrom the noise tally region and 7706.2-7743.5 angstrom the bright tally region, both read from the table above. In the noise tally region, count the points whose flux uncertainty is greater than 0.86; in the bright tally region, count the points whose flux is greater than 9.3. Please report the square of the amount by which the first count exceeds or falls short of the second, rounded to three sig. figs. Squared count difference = 100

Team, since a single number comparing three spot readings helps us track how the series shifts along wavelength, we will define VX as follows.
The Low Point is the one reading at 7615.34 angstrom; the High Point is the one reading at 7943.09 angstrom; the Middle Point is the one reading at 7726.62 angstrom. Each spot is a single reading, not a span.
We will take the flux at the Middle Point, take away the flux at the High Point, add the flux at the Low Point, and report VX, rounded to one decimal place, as 11.2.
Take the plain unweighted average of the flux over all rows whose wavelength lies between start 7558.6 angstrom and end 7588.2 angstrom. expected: 10.1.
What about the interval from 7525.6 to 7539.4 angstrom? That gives 10.6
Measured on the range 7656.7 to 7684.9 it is 9.7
